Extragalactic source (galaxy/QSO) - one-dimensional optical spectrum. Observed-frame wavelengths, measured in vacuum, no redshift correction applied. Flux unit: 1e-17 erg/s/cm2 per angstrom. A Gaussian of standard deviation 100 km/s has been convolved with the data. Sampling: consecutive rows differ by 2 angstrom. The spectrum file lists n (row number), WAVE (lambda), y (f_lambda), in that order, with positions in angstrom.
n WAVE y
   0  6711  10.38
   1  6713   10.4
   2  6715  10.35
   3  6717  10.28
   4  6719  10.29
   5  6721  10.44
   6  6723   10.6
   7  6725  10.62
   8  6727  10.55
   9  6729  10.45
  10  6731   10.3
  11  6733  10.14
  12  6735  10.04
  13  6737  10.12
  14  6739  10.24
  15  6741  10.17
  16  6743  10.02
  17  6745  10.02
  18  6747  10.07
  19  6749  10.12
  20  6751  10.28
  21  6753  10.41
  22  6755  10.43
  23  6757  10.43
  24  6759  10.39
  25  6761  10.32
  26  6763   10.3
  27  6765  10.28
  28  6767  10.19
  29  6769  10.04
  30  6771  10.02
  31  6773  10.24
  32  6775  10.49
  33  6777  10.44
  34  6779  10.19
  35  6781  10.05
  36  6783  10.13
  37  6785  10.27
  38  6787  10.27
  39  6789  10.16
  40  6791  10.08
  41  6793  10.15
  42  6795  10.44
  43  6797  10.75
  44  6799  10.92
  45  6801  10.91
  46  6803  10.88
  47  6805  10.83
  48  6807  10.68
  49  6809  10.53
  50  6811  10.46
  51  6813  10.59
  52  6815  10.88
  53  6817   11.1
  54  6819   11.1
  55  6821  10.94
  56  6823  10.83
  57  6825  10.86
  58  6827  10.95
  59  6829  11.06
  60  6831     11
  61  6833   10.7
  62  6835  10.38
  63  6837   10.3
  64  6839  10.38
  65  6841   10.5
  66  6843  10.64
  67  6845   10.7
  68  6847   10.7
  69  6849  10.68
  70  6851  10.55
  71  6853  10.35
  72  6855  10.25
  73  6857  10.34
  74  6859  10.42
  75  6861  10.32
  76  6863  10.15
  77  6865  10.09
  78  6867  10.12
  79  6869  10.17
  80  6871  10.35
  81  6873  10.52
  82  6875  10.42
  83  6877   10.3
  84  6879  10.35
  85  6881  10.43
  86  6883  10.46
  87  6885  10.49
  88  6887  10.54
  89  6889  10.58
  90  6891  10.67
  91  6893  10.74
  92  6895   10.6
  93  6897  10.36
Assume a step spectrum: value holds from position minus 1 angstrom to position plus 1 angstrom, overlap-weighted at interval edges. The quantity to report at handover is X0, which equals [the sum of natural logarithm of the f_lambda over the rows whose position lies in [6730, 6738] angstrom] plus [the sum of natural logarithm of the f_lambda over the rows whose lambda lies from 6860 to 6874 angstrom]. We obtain 26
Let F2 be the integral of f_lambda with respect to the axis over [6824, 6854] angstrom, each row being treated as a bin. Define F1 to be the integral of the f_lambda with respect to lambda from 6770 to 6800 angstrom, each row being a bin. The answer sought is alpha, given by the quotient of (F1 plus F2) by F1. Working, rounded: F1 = 309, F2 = 319.5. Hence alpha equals 2.03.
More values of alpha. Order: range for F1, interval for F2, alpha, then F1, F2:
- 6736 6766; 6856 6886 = 2.01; 307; 309.9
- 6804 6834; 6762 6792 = 1.94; 325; 306.3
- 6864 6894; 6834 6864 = 2.00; 312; 313.3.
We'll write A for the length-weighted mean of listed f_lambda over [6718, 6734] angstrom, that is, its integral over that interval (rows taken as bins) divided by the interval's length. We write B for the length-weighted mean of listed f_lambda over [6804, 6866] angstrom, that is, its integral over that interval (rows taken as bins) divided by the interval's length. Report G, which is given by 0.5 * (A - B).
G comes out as -0.10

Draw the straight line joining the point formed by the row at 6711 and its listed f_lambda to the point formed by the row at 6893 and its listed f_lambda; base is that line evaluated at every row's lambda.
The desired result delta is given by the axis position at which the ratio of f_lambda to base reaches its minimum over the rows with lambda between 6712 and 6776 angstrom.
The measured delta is 6771 angstrom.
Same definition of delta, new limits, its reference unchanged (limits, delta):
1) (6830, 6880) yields 6865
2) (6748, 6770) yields 6769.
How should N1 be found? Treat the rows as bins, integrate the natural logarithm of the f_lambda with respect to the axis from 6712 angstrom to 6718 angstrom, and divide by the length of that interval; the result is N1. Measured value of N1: 2.34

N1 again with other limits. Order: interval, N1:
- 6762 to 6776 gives 2.32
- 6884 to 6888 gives 2.35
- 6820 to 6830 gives 2.39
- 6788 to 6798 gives 2.33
